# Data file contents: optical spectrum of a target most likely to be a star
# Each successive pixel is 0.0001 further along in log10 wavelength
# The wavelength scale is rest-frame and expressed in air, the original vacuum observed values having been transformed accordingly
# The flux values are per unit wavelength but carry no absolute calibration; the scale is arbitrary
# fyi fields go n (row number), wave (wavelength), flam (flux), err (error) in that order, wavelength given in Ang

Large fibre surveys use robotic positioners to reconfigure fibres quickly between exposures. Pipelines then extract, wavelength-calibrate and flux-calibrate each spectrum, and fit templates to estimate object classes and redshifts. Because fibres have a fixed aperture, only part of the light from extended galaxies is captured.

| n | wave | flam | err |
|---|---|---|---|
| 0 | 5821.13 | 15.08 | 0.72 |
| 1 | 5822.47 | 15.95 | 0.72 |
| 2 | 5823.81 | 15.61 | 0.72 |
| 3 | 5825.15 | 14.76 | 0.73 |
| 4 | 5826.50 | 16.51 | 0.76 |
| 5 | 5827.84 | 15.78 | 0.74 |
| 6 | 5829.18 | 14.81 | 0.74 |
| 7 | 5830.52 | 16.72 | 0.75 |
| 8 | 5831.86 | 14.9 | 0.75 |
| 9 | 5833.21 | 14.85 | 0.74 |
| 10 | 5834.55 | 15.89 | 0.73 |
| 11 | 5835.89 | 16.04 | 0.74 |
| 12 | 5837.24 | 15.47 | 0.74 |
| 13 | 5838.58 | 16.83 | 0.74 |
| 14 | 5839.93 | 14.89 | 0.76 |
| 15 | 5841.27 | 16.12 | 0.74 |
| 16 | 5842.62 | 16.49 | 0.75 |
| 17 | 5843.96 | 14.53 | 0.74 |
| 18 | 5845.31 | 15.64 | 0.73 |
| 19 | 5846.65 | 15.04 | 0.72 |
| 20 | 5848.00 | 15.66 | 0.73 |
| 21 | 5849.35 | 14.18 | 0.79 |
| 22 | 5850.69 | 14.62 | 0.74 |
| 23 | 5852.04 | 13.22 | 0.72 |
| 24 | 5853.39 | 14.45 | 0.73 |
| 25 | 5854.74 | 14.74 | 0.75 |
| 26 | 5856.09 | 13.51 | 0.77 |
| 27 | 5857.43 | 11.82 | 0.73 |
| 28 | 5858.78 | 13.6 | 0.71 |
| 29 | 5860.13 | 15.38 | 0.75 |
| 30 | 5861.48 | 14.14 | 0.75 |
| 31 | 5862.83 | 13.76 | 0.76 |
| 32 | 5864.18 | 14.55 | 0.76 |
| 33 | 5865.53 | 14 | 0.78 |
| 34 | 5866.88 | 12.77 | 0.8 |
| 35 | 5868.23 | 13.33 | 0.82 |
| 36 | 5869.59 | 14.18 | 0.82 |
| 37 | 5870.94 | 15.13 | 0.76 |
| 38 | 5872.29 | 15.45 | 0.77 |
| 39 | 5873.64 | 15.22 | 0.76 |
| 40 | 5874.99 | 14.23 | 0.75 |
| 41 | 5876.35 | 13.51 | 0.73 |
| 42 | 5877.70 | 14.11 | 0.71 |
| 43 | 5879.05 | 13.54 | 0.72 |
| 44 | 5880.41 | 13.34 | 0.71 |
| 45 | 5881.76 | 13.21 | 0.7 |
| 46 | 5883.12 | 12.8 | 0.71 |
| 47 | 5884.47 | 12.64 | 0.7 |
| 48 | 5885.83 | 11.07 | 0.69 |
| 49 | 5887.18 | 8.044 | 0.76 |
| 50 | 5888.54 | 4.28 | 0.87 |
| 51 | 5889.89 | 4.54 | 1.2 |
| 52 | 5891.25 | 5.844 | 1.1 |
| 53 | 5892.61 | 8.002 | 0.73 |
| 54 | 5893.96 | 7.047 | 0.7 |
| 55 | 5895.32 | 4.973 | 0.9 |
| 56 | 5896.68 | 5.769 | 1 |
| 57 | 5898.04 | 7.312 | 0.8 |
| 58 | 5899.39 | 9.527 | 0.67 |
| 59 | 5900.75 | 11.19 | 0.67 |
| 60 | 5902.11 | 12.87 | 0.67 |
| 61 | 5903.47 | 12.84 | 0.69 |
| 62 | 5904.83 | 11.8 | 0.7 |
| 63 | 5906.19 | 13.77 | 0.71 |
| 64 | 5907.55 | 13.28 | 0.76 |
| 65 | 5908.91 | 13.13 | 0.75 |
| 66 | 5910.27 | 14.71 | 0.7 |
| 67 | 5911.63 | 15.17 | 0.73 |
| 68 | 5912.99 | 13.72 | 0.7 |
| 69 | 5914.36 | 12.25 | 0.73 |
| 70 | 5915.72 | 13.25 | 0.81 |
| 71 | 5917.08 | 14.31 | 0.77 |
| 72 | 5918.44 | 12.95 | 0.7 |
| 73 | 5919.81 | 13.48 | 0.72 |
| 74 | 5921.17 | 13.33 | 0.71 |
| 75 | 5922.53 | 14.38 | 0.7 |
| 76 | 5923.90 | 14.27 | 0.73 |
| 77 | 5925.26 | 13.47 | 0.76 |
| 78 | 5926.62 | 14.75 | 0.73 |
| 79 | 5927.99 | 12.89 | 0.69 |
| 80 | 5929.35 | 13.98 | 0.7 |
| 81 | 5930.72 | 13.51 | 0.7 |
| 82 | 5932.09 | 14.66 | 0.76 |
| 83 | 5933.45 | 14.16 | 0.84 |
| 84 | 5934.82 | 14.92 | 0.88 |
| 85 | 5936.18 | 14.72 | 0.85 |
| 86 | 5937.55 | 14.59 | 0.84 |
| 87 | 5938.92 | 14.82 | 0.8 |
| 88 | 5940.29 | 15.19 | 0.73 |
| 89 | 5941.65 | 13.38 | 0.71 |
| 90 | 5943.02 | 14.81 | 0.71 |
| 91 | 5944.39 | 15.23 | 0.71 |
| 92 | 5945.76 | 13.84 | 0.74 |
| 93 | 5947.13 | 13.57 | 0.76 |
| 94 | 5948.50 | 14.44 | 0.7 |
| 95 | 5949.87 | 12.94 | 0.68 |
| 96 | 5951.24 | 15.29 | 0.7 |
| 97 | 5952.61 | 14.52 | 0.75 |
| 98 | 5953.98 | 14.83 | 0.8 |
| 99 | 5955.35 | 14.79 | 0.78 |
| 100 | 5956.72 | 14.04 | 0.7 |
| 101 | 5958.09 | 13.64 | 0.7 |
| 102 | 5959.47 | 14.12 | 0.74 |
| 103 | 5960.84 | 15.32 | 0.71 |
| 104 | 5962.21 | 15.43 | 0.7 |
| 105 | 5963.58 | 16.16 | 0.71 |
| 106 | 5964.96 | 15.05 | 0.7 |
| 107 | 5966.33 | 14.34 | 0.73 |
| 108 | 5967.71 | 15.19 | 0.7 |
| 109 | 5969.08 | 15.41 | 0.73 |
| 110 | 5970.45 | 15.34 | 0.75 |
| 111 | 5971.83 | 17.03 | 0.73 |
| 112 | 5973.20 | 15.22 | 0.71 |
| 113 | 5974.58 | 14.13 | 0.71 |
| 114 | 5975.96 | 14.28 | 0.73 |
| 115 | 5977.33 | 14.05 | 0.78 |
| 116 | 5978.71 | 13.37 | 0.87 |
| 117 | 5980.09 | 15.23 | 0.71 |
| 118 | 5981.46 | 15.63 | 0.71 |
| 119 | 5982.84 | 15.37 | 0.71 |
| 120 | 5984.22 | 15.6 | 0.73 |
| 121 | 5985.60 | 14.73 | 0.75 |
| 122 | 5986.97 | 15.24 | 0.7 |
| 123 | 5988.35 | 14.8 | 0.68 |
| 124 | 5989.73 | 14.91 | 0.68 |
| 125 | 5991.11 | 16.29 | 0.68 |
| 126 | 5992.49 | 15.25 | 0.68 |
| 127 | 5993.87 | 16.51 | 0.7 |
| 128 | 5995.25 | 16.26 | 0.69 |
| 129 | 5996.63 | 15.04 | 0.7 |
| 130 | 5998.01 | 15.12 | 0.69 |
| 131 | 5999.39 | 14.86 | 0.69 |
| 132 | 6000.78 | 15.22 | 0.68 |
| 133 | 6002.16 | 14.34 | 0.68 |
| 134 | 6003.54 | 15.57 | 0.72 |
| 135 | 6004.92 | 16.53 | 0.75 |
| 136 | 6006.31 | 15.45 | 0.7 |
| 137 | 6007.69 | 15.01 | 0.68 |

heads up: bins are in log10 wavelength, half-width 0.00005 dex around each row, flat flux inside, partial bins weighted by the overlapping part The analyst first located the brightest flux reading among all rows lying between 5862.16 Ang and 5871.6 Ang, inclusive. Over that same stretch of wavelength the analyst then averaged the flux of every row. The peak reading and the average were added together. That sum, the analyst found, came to 29.1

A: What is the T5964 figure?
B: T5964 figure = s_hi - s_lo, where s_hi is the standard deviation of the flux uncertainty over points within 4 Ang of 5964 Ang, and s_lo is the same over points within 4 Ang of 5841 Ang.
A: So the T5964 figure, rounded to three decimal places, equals 0.003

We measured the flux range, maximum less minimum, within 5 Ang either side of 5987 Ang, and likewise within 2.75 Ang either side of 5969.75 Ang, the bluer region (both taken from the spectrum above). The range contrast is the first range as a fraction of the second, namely 0.85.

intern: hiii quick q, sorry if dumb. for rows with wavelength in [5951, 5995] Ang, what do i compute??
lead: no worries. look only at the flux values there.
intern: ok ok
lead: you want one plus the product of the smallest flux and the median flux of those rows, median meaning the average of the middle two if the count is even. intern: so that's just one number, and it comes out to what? 204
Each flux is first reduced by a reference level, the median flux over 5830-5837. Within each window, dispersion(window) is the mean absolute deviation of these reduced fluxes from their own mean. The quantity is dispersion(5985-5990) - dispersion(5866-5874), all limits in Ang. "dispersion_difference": -0.76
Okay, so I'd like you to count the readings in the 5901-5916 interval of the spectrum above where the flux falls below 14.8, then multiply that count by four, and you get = 40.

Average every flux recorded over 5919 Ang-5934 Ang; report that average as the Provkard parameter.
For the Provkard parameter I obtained 13.9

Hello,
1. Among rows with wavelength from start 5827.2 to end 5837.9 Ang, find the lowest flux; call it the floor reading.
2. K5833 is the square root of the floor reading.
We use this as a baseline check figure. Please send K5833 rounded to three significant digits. 3.85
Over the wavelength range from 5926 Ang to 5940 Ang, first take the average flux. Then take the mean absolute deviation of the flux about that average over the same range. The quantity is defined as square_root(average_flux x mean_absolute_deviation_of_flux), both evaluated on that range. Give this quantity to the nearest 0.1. 2.8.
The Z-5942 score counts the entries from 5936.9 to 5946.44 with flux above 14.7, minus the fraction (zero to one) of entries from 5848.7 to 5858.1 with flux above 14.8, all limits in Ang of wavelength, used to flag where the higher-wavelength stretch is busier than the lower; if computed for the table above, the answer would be 4.0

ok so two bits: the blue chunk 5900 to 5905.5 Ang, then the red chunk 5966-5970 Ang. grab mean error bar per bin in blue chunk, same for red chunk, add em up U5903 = 1.40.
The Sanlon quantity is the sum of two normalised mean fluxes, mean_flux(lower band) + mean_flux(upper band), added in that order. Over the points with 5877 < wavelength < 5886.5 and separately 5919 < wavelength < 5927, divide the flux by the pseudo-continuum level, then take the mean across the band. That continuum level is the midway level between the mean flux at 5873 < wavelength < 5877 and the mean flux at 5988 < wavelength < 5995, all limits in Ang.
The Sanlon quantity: 1.80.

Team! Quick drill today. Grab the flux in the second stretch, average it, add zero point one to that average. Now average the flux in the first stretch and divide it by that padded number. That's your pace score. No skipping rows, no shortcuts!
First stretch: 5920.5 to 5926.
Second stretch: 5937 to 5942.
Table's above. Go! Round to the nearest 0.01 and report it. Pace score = 0.95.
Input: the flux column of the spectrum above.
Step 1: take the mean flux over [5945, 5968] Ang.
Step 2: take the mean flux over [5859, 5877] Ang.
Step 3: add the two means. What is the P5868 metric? 29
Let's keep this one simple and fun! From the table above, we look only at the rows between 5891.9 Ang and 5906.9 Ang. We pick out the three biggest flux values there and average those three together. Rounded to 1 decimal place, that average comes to 13.2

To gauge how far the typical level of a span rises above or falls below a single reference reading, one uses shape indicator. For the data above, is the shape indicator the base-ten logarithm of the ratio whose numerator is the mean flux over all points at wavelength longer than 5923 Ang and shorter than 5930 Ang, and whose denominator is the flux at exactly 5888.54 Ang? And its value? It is 0.511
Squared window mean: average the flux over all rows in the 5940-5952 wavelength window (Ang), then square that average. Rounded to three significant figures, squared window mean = 204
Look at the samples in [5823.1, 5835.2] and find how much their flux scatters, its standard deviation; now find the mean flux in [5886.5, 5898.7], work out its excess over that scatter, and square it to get 30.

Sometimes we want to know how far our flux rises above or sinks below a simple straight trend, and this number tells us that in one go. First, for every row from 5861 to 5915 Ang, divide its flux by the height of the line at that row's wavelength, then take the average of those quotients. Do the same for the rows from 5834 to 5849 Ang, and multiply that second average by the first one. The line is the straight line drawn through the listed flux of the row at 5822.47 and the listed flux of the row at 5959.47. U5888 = 0.78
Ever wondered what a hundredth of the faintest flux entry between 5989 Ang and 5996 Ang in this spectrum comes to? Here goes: 0.149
